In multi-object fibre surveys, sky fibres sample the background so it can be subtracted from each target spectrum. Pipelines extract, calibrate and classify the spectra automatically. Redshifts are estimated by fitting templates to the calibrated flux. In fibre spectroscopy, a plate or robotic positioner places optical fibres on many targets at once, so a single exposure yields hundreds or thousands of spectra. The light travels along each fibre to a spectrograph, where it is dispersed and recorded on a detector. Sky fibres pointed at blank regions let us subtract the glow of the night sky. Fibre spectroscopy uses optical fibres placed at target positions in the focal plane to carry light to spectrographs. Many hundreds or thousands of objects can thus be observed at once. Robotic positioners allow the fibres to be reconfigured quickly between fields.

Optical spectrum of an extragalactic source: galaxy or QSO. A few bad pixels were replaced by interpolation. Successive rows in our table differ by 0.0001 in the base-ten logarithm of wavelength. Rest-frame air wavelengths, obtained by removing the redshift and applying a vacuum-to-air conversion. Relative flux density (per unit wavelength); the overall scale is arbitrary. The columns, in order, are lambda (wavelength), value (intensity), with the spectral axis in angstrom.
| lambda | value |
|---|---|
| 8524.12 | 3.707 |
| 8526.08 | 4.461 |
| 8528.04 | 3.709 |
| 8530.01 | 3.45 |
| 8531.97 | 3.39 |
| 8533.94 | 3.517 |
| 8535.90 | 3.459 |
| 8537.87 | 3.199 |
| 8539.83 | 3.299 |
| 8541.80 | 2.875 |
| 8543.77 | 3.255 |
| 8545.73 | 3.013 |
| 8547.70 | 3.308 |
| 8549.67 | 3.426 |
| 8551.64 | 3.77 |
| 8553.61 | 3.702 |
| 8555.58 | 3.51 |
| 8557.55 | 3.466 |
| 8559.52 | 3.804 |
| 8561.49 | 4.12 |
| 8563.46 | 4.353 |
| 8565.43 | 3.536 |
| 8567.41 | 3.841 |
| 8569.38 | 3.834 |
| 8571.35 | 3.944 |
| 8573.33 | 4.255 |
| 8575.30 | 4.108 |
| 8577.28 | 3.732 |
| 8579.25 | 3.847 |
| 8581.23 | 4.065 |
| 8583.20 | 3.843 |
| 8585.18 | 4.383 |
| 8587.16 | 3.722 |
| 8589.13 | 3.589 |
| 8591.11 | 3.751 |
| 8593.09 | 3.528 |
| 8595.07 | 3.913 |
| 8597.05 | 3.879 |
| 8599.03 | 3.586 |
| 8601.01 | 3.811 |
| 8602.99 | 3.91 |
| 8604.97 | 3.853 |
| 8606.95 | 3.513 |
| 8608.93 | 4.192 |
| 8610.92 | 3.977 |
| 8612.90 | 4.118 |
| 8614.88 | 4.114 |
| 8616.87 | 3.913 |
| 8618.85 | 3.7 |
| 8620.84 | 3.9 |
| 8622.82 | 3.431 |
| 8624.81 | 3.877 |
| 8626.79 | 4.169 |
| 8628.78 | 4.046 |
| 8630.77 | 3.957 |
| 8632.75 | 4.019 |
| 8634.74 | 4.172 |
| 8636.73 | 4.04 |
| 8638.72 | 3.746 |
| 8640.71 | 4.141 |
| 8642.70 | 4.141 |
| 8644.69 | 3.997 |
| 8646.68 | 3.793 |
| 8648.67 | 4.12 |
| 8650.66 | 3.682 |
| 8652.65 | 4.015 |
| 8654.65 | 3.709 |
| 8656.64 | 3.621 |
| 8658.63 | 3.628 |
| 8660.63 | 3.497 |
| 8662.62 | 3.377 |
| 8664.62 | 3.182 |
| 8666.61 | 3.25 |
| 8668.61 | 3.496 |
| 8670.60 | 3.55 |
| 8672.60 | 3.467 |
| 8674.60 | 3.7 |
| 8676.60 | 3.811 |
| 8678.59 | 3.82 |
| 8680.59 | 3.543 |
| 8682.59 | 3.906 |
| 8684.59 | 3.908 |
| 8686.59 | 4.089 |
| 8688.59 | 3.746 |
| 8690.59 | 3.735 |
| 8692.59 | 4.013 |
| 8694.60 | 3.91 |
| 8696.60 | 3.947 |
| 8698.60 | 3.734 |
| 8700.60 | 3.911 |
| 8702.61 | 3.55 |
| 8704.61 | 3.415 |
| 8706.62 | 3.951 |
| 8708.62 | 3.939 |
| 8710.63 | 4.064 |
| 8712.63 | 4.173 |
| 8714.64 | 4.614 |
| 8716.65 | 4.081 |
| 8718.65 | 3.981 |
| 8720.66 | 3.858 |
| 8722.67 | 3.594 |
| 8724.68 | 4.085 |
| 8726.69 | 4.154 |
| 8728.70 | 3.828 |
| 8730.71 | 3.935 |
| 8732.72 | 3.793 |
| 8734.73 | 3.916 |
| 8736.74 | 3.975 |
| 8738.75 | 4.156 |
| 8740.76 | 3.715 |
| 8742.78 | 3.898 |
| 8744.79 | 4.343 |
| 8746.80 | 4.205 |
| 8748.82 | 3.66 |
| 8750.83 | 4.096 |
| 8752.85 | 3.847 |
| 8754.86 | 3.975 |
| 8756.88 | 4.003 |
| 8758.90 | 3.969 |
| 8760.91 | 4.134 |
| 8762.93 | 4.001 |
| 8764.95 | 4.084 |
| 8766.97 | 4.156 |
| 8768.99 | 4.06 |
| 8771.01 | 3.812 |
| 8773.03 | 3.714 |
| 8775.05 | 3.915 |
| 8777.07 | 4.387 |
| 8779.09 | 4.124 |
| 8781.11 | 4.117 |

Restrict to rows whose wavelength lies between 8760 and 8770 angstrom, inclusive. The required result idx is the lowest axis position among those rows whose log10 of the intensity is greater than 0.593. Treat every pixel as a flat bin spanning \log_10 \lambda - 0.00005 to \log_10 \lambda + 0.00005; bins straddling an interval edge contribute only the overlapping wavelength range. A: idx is 8760.91 angstrom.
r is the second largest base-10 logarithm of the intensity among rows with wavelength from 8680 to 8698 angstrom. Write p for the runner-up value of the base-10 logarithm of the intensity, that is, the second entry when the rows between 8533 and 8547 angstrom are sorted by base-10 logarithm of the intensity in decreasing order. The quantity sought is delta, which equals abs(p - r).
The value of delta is 0.06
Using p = 0.54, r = 0.603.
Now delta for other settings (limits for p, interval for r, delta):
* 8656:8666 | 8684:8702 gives 0.04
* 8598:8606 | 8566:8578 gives 0.03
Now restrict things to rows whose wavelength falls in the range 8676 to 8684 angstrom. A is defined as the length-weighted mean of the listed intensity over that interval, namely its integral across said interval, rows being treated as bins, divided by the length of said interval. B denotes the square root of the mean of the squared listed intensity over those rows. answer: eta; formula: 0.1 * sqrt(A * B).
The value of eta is 0.377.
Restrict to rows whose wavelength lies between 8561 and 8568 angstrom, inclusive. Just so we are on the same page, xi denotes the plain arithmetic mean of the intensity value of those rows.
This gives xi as 4.0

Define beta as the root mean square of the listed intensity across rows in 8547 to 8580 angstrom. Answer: 3.81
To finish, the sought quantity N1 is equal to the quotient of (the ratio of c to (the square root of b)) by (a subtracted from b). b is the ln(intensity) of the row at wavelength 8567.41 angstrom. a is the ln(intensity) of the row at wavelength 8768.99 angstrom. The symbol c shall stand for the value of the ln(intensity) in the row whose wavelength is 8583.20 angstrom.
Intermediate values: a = 1.40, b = 1.346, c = 1.35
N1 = -21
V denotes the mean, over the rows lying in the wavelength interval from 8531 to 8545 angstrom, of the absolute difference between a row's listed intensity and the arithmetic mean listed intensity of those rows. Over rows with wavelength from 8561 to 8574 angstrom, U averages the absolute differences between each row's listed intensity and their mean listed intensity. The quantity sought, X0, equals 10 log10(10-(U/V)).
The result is 9.30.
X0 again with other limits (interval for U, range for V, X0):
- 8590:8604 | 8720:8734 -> 9.60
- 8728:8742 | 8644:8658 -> 9.72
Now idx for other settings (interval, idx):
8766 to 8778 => 8766.97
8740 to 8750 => 8744.79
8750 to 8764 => 8750.83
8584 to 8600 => 8585.18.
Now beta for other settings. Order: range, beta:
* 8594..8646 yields 3.93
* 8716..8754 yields 3.96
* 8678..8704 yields 3.83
